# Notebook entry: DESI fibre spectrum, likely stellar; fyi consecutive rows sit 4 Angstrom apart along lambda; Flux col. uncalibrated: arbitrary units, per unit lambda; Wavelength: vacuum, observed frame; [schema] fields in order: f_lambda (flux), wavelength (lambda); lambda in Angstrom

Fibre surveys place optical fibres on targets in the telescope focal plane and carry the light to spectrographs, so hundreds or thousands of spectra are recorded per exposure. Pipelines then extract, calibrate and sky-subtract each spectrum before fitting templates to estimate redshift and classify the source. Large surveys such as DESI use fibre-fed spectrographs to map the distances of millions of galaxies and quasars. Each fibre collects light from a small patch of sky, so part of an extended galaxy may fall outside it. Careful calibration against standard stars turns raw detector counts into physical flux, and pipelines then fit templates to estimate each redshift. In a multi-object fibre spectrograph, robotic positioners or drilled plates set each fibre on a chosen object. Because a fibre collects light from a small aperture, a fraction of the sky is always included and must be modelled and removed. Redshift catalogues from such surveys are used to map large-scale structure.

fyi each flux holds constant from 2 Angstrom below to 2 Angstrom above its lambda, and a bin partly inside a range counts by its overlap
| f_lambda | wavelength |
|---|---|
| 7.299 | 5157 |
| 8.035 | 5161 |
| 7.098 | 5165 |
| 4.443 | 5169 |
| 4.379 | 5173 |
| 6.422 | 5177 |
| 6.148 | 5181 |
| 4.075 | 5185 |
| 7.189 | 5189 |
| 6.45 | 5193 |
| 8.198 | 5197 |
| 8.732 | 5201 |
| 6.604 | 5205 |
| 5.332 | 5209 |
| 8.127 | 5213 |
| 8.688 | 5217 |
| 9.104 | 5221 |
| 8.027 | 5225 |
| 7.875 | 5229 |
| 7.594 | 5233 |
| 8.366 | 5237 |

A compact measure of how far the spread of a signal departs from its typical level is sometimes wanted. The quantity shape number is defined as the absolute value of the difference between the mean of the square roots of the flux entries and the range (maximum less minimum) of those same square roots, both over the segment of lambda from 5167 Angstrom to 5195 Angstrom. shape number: 1.69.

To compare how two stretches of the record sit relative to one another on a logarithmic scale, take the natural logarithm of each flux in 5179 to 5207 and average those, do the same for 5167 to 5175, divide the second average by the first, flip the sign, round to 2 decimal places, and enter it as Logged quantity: -0.79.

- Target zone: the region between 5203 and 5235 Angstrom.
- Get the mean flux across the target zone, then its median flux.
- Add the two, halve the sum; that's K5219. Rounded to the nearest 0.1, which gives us 7.8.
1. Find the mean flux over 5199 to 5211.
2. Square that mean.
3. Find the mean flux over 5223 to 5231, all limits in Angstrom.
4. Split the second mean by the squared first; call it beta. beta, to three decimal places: 0.168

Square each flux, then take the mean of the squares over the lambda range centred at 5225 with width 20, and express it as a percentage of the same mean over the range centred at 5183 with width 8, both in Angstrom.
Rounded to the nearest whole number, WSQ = 252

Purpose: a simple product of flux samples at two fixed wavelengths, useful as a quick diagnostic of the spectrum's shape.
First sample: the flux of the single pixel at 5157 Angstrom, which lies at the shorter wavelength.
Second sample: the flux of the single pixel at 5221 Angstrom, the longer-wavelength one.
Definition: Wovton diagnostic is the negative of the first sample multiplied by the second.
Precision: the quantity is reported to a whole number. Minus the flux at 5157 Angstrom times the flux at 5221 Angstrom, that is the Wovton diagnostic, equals -66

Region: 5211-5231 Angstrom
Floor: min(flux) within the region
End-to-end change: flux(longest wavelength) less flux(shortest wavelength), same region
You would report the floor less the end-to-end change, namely 8.1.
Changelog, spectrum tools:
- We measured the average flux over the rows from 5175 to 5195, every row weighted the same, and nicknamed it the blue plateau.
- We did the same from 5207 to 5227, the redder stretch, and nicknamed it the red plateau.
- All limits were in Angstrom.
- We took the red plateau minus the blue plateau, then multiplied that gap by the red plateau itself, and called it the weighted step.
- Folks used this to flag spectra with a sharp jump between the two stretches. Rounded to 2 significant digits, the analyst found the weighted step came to 14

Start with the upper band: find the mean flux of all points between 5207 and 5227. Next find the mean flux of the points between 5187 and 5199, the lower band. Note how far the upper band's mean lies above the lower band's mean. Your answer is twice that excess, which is 1.2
